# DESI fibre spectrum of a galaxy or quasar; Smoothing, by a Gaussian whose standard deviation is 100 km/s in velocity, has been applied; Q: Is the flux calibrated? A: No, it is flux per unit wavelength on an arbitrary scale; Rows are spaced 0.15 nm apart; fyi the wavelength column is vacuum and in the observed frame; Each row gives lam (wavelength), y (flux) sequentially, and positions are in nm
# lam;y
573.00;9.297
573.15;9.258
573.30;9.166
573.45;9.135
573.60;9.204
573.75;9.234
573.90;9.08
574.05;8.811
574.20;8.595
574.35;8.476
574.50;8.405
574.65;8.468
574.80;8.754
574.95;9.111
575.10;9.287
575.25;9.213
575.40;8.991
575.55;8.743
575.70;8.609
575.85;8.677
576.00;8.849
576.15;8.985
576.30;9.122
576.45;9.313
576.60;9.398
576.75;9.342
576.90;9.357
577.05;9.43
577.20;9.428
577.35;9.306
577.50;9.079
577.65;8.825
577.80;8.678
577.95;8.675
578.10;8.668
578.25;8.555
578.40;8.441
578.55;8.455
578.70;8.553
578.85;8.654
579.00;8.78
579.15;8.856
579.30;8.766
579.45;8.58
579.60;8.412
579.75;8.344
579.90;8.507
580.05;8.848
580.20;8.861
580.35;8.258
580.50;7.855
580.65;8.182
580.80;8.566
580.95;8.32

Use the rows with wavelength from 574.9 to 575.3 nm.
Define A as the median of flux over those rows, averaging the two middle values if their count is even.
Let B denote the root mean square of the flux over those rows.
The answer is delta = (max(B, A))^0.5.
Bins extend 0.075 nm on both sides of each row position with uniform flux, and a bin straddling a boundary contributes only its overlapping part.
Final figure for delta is 3.04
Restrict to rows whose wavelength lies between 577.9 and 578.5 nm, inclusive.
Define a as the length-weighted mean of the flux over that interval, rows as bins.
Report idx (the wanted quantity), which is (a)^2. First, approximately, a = 8.6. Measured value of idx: 73.5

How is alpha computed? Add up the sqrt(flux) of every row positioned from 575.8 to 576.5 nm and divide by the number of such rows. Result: 3.00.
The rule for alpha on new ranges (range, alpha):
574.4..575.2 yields 2.97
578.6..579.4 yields 2.95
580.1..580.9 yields 2.89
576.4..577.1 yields 3.06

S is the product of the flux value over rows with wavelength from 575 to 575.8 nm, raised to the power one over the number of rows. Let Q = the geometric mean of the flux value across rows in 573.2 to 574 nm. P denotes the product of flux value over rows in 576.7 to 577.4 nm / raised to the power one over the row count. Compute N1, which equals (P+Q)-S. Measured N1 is 9.57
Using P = 9.4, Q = 9.16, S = 8.96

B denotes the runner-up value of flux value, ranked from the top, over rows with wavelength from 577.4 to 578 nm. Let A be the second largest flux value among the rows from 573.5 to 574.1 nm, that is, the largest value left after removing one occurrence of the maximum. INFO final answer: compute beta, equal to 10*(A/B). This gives 10.4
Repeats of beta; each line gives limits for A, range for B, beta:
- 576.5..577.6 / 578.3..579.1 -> 10.9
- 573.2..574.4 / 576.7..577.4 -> 9.8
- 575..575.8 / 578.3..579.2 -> 10.5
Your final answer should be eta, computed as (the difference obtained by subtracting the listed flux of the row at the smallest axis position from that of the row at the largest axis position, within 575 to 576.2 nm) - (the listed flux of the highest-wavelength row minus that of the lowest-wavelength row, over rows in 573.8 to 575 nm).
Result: -0.33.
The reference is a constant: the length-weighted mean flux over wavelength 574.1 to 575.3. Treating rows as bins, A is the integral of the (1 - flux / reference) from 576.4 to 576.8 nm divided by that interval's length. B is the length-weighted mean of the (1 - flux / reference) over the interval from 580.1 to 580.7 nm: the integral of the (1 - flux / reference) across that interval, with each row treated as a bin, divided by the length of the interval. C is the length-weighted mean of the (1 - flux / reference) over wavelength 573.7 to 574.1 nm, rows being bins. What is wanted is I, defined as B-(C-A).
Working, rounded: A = -0.07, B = 0.05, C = -0.030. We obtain 0.02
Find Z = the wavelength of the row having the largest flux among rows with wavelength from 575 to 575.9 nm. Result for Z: 575.10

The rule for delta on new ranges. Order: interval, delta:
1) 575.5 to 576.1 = 2.95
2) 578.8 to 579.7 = 2.95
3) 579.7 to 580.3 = 2.95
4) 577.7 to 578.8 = 2.93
